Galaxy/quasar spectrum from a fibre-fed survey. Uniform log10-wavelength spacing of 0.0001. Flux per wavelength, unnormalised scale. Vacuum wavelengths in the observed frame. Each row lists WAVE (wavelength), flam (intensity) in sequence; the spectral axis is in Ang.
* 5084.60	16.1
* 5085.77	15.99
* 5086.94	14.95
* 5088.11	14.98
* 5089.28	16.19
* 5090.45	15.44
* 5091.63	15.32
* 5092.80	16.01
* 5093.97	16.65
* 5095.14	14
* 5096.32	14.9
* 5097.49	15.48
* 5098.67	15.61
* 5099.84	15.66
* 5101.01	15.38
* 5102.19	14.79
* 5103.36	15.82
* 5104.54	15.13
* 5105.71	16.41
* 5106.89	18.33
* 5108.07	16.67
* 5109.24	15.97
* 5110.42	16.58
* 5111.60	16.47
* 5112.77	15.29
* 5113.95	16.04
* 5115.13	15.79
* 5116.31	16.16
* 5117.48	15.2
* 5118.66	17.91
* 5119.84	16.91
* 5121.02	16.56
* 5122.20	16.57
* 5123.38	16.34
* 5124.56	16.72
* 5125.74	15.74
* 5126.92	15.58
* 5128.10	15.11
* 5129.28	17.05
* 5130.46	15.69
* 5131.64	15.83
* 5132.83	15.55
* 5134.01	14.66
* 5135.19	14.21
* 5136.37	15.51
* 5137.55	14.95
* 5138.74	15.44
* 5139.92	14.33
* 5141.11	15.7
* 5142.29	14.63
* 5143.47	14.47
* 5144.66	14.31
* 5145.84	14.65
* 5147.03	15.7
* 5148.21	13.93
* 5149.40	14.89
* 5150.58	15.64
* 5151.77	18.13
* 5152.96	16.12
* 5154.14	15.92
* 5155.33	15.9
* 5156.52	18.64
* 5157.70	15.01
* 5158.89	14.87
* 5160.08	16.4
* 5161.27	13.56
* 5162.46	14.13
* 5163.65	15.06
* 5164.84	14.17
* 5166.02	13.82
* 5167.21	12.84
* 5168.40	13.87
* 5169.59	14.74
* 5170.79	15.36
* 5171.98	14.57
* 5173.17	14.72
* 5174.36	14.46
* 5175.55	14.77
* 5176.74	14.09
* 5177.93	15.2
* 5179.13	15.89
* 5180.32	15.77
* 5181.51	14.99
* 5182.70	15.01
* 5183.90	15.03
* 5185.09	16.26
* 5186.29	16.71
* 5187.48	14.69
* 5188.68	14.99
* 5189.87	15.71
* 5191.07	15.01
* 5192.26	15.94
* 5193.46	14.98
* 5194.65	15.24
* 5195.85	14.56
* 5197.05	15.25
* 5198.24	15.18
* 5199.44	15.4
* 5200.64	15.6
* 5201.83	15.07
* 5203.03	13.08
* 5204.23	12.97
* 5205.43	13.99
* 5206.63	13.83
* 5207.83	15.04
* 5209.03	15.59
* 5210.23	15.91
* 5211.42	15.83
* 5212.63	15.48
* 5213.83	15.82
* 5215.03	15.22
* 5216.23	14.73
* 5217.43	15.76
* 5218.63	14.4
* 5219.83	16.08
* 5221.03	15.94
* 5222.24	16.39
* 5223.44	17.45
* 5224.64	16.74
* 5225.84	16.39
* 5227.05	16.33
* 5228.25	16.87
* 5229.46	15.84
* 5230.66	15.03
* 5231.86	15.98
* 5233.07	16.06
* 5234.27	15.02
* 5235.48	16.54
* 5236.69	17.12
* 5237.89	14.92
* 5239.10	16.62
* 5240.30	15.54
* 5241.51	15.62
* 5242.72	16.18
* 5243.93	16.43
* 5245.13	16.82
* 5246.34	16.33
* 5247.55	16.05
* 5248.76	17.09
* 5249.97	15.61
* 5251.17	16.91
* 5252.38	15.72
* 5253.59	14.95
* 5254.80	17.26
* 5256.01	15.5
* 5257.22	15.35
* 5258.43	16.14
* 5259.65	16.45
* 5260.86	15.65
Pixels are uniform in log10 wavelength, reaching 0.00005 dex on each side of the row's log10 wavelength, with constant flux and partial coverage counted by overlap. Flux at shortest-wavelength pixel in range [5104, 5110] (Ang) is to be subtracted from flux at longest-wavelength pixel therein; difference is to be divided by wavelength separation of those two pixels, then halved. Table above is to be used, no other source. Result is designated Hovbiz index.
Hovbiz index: 0.089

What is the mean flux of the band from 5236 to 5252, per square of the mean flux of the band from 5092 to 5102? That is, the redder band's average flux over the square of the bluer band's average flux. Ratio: 0.068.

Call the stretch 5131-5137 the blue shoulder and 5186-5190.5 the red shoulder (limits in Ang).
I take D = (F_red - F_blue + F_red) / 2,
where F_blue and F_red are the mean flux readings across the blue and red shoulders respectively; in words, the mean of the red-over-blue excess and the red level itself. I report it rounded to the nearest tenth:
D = 7.9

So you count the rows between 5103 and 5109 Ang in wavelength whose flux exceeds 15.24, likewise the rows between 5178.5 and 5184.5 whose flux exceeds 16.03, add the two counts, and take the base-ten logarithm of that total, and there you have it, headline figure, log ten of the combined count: 0.60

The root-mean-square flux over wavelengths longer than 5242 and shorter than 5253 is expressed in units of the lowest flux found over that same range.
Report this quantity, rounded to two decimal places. 1.05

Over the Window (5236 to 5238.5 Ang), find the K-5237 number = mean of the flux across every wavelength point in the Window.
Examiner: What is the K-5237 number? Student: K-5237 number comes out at 16.0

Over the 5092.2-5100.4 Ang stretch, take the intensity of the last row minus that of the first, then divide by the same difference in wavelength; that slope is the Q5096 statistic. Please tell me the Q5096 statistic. 0.0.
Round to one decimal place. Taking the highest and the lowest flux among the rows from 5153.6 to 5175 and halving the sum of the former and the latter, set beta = 15.7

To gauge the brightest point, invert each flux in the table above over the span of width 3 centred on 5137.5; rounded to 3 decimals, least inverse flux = 0.064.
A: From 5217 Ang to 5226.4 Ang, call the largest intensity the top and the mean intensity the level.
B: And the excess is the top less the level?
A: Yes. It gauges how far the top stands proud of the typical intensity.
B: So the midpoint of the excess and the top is 9.4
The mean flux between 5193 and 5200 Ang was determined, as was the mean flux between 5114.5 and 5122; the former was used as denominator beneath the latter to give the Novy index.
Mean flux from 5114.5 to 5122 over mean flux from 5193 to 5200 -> 1.087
